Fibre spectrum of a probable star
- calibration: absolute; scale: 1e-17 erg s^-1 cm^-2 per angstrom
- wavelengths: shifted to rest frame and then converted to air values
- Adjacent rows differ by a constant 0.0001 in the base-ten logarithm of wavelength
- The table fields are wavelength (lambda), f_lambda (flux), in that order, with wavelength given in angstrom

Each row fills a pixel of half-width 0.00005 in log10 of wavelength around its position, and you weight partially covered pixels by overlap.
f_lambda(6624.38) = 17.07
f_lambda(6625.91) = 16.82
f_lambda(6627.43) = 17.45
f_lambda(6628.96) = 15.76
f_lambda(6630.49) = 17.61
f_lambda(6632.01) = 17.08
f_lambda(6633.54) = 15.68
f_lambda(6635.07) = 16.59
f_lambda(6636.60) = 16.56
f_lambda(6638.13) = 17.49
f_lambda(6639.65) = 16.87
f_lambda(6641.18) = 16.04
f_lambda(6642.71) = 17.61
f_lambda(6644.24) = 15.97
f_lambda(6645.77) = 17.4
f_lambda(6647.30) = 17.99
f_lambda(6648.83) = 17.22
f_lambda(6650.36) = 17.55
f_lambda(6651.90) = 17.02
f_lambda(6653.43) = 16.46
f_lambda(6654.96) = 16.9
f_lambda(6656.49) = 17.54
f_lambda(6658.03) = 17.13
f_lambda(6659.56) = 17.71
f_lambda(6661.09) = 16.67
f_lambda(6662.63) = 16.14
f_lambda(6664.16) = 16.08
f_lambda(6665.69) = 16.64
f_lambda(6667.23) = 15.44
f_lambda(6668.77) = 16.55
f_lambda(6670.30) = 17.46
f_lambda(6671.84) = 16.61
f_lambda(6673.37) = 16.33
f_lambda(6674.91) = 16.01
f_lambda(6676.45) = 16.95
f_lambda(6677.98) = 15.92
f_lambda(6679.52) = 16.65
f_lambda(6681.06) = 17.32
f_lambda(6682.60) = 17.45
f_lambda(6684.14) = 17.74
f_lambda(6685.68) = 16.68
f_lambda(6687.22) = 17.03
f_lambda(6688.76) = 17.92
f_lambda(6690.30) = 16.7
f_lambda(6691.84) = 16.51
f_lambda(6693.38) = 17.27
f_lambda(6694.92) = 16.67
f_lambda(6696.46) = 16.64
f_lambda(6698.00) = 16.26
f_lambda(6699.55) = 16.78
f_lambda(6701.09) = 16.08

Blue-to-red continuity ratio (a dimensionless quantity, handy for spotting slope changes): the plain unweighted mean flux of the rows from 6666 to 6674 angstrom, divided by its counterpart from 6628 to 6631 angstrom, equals 0.99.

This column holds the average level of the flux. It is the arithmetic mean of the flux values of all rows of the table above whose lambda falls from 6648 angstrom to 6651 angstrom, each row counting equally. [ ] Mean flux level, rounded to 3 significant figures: 17.4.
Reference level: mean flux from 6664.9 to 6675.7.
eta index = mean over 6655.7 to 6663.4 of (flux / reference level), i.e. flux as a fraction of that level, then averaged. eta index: 1.04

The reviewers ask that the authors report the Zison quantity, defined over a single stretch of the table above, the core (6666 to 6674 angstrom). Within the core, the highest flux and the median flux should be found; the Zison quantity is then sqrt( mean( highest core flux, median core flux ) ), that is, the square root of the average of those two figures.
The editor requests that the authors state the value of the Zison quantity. 4.12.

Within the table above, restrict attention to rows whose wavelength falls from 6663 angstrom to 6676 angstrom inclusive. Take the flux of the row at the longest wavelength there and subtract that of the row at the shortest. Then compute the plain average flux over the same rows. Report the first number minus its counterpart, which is -16.5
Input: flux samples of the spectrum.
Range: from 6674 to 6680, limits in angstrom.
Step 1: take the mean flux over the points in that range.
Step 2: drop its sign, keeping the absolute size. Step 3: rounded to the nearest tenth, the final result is 16.4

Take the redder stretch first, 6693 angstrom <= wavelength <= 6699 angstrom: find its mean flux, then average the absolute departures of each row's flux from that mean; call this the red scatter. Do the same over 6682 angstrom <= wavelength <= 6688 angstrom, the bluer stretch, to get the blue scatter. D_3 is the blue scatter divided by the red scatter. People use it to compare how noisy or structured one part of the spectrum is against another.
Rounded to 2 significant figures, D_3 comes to 1.3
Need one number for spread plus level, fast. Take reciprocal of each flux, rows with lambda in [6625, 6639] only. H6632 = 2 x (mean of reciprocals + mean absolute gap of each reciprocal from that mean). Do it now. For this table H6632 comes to 0.123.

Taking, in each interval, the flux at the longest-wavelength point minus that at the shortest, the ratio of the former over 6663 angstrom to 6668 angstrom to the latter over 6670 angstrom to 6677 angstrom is 1.3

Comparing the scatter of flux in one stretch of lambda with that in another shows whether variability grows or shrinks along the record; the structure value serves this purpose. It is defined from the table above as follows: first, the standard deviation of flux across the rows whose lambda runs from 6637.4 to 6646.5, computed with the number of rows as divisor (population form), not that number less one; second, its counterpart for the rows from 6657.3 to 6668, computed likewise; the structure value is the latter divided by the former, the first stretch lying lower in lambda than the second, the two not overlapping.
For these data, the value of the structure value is 1.0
